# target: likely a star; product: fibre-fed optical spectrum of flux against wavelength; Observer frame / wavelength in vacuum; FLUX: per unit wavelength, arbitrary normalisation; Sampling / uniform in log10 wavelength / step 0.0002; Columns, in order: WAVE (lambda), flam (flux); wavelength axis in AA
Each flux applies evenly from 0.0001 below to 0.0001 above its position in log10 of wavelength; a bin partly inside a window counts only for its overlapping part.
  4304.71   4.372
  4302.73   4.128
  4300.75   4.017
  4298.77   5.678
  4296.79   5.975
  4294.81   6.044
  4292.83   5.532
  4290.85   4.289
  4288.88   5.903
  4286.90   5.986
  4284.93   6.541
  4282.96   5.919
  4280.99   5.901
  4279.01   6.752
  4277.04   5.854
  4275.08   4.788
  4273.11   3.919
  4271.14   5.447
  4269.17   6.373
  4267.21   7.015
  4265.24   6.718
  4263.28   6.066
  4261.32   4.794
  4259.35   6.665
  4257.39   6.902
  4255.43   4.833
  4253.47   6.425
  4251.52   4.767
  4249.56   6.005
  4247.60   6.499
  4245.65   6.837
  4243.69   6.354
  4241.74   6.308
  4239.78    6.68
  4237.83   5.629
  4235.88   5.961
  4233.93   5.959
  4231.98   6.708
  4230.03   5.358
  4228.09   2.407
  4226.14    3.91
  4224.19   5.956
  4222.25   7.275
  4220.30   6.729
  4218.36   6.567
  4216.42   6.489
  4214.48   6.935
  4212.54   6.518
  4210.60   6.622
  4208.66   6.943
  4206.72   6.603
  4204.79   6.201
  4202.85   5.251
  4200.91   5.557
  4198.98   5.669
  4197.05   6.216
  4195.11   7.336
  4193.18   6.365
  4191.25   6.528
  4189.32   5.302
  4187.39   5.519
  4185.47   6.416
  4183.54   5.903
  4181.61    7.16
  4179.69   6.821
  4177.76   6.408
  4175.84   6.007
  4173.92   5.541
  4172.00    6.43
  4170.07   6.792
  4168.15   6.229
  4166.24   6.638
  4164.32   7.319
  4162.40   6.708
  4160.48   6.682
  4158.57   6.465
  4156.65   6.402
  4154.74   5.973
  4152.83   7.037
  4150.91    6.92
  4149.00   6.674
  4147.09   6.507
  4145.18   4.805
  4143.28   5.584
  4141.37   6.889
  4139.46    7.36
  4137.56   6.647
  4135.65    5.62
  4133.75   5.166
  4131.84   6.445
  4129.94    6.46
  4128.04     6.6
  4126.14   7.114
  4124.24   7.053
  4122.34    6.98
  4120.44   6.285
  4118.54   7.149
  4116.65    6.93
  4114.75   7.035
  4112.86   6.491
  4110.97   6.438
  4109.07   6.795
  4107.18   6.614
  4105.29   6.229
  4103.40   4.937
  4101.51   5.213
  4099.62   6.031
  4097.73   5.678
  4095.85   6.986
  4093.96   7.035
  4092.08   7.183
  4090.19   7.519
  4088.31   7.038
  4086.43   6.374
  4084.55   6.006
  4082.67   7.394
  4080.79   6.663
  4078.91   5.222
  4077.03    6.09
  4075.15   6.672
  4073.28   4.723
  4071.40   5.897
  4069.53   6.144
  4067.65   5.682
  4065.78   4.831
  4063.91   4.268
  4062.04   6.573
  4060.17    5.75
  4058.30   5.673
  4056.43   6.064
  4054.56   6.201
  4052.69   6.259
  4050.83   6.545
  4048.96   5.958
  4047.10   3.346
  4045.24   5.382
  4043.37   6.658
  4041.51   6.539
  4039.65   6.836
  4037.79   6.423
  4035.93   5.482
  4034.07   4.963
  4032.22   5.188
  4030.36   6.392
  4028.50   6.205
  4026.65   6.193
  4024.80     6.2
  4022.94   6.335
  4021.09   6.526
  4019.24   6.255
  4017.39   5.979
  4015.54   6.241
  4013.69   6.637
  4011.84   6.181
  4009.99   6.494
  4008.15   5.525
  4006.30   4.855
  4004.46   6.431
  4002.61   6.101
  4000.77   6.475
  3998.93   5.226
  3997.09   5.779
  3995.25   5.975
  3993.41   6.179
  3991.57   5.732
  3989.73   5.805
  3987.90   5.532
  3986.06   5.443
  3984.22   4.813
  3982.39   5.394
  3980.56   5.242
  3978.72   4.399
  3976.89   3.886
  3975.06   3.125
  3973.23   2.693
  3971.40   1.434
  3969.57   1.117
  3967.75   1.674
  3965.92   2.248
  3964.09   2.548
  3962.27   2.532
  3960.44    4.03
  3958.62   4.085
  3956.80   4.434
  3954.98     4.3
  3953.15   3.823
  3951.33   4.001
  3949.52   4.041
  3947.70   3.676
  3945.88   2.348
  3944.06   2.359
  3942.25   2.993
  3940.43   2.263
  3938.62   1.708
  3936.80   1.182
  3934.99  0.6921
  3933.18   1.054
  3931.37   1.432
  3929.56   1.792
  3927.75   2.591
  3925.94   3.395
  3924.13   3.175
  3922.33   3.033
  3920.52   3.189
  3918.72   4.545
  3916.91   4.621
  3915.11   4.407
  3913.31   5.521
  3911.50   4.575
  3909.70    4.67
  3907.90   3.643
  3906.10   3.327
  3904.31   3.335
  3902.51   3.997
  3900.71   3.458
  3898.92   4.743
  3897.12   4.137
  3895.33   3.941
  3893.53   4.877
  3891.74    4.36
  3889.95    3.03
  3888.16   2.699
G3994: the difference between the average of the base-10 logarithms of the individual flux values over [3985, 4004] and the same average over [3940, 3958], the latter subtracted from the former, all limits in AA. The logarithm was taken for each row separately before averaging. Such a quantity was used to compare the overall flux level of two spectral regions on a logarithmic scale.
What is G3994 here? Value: 0.24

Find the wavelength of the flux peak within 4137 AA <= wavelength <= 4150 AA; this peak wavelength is 4139.46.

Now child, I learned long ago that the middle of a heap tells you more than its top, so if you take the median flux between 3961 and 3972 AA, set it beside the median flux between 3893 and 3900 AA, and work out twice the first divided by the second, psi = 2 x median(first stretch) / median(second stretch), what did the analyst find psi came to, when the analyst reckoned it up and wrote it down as 0.9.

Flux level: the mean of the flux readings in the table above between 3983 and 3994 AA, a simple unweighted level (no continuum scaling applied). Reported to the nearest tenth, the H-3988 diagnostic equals 5.6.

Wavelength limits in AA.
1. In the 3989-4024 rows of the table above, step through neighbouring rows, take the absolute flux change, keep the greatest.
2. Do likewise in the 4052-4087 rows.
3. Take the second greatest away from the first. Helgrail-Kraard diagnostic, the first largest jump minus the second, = -0.73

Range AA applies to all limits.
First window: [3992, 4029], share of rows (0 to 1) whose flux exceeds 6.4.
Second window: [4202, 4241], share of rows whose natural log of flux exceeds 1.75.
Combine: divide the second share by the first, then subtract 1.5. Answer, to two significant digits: 1.5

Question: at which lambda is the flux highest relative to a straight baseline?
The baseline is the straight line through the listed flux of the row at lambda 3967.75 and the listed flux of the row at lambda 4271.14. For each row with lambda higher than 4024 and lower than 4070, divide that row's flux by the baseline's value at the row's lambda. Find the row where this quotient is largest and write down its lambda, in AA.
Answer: 4039.65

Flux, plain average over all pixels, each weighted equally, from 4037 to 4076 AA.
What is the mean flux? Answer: 5.83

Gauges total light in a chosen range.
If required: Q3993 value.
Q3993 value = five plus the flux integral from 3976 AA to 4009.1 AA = 187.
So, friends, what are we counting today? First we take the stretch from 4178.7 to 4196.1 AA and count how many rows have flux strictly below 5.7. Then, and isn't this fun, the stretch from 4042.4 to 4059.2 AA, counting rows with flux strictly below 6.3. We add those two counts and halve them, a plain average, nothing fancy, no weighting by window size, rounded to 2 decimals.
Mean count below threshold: 4.50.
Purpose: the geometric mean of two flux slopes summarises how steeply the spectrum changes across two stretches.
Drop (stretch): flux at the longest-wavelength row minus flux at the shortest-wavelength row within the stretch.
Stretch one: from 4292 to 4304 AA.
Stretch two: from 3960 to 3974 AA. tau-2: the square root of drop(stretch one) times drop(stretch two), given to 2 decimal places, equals 1.37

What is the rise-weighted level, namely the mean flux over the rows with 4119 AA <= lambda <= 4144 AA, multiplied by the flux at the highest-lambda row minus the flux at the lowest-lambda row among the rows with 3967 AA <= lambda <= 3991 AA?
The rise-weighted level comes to 27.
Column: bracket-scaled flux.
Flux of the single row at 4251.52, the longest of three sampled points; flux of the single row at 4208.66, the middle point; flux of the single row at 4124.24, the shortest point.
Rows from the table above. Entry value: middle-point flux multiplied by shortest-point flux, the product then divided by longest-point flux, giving 10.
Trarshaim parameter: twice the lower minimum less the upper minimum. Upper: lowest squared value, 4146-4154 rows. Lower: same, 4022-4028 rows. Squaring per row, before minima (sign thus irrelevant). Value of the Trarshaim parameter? 34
